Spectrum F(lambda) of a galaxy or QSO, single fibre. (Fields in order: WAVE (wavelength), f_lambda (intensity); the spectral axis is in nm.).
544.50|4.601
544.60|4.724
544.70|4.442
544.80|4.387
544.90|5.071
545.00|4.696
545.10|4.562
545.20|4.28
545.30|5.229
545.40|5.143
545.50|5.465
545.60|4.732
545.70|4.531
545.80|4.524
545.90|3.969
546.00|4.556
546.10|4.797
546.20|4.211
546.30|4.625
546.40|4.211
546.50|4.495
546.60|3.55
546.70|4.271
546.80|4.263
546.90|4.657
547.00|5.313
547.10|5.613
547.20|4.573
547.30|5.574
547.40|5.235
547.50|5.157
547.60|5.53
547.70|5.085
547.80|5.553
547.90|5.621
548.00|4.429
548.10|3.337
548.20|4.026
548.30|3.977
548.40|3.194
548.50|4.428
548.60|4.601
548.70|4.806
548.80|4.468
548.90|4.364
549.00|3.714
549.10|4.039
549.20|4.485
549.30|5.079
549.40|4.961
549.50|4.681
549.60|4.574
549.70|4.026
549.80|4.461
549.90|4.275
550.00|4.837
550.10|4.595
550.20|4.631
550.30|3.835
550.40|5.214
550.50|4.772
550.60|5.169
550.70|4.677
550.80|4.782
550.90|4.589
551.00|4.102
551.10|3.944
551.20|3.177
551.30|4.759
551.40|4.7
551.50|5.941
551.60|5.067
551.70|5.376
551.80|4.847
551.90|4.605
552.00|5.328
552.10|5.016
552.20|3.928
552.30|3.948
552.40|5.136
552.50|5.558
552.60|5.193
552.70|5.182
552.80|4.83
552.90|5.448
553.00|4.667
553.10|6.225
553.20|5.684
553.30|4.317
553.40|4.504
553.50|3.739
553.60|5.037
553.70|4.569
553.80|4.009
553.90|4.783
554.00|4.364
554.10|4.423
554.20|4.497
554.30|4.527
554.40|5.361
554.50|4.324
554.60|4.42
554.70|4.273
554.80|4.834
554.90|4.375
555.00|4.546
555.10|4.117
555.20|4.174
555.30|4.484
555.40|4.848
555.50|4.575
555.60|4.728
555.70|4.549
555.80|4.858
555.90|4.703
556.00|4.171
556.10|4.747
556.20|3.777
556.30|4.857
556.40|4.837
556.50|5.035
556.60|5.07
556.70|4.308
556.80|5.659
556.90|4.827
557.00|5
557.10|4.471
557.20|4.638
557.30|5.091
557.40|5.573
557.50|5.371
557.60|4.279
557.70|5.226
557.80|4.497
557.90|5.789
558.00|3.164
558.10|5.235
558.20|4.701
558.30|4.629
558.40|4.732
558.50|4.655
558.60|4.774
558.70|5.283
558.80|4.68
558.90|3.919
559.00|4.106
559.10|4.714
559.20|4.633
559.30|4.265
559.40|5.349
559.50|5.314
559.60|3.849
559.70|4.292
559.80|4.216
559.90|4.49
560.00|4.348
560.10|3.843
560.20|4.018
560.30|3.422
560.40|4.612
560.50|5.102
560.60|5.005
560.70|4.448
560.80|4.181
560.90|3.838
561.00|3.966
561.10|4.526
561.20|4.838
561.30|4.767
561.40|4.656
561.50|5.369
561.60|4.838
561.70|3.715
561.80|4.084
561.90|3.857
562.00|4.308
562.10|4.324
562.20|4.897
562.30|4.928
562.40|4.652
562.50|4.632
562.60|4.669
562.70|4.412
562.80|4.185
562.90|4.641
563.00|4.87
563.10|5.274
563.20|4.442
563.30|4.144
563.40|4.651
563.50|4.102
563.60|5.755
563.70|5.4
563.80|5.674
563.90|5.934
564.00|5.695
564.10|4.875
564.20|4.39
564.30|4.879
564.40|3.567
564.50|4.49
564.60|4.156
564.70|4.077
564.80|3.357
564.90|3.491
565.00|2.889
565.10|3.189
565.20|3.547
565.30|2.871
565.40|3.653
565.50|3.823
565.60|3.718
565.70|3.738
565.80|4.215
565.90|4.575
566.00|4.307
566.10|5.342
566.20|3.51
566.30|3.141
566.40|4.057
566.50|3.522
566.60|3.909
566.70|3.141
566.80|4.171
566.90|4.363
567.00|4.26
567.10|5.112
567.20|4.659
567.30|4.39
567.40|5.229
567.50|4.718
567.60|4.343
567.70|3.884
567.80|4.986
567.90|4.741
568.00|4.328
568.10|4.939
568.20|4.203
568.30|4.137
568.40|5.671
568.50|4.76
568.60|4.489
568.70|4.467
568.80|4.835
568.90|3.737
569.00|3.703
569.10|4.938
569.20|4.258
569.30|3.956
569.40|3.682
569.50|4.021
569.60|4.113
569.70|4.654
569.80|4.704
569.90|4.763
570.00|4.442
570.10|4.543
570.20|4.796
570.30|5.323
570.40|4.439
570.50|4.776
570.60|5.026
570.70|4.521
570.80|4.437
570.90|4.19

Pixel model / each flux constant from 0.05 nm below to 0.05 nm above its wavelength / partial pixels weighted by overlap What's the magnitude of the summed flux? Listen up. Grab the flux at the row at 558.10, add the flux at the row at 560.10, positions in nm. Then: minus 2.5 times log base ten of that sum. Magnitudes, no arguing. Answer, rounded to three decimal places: -2.395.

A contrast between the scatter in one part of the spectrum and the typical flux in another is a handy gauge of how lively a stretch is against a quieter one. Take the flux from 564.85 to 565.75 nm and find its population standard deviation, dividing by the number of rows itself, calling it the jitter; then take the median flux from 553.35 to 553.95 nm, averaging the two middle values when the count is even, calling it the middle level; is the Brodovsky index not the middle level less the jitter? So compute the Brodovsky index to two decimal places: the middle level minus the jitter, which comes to 4.19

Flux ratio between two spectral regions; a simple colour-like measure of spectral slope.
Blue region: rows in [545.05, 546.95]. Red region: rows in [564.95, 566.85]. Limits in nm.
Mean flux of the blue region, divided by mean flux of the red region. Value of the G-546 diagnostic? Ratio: 1.21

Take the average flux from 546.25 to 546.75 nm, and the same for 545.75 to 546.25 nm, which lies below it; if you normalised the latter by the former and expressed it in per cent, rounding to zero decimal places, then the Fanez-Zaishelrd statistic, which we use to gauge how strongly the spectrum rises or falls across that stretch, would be 104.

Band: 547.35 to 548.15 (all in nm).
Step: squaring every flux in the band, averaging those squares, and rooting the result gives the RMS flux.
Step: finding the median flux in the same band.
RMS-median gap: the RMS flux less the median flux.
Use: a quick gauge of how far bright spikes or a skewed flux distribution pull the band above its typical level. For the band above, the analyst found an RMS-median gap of -0.15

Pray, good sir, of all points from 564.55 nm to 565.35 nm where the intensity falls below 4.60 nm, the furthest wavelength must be 565.30 nm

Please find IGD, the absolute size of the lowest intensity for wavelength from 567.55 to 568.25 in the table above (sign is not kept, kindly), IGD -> 3.9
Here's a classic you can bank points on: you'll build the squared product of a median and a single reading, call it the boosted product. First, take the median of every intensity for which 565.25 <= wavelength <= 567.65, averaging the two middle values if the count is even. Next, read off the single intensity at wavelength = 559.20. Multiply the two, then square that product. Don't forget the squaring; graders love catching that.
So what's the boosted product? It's 377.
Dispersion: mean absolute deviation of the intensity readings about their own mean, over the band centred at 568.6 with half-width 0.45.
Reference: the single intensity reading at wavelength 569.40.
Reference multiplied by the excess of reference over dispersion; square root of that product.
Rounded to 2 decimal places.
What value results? 3.45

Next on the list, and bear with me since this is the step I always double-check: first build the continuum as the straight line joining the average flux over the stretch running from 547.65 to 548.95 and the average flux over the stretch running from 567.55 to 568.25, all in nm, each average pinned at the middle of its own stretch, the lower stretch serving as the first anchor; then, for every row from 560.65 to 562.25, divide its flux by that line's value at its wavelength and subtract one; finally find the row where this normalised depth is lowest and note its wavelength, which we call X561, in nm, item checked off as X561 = 561.70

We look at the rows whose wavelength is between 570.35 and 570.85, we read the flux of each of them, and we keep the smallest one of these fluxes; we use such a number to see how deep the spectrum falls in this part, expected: 4.437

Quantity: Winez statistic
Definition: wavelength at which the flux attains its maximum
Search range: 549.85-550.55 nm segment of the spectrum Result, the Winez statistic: 550.40 nm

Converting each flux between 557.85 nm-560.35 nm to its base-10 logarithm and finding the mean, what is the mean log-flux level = 0.649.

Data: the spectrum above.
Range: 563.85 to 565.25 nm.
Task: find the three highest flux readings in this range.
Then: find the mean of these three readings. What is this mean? 5.5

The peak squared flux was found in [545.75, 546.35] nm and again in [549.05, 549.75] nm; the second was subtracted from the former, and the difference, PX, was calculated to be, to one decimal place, -2.8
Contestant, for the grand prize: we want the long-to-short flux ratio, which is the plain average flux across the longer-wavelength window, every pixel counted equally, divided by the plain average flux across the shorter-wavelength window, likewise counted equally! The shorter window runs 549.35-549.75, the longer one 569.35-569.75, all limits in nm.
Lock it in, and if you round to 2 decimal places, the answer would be 0.90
